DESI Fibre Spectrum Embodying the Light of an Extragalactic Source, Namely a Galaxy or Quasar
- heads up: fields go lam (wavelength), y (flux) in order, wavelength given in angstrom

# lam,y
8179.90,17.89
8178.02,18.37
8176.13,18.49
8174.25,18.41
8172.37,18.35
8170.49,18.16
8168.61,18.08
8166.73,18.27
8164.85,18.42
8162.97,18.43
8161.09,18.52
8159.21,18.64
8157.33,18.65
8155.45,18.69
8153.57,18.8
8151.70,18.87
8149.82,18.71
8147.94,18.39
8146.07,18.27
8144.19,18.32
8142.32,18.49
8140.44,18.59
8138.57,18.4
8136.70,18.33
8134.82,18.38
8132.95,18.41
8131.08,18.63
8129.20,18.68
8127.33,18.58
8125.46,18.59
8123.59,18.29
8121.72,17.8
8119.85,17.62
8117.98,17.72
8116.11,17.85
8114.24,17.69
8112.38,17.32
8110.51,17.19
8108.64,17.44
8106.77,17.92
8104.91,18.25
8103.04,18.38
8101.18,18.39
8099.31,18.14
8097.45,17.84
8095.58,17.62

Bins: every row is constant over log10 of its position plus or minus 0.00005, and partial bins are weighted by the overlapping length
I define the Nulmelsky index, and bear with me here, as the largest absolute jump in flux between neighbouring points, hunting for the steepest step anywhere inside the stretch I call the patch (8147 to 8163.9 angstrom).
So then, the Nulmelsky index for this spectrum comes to 0.32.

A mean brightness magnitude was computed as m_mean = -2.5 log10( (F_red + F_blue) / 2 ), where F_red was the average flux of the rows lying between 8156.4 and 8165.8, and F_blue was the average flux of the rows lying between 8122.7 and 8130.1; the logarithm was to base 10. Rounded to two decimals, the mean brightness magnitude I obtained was -3.17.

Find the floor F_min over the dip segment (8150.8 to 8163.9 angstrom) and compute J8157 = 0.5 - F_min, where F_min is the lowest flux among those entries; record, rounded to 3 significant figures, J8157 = -17.9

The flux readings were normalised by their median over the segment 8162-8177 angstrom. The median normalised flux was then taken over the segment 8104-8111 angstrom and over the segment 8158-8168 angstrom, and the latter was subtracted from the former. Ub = -0.04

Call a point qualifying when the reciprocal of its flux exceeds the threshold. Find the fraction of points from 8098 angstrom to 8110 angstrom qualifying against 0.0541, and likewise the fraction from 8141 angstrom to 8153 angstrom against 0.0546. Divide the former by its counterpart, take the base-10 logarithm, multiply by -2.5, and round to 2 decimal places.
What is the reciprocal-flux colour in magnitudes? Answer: -1.95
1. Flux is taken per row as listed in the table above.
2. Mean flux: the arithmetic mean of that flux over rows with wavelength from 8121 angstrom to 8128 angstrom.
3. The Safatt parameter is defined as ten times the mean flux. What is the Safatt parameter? 183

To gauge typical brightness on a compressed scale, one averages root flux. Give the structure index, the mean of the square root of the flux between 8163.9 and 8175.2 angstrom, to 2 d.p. 4.28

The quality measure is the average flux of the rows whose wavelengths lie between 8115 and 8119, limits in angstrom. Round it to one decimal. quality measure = 17.8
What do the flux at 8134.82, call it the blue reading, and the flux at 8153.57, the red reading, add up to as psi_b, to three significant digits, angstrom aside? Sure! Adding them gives 37.2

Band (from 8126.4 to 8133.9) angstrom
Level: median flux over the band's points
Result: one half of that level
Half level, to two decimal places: 9.30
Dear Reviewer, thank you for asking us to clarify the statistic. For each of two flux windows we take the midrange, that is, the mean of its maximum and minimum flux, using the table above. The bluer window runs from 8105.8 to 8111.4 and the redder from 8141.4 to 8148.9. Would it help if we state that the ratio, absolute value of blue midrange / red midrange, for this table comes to 0.96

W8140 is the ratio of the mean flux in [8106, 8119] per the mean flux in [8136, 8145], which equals 0.95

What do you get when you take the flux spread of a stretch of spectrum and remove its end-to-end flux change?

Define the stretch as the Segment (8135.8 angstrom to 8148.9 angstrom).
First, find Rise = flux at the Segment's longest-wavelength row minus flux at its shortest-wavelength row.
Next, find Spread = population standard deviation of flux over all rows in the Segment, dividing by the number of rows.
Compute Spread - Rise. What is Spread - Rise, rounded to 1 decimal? 0.0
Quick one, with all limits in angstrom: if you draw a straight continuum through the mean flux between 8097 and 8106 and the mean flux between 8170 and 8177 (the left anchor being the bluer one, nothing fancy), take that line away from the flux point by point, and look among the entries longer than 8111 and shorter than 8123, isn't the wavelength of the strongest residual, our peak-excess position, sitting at 8116.11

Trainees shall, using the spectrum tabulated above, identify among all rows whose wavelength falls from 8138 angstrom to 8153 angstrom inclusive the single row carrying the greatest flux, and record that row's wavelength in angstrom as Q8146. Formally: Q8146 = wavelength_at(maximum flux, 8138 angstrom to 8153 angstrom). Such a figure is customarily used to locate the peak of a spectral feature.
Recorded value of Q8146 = 8151.70 angstrom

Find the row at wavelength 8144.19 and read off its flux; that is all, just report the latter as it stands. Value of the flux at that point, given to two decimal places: 18.32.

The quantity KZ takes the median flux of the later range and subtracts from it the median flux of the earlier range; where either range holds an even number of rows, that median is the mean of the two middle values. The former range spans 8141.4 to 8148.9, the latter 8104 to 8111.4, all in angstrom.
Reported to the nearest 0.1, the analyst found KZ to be 0.7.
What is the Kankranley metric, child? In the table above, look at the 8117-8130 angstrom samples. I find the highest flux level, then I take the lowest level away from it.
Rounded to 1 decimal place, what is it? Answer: 1.1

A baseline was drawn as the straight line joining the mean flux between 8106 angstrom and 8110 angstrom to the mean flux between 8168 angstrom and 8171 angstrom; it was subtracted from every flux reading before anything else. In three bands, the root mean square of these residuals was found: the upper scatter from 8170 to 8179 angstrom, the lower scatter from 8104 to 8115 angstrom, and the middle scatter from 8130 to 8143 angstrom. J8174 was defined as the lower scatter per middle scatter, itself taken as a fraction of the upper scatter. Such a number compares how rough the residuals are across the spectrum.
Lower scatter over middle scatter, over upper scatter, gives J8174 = 2.9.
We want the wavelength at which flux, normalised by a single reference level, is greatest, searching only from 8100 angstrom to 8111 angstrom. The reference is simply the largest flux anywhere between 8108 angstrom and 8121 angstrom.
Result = 8101.18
